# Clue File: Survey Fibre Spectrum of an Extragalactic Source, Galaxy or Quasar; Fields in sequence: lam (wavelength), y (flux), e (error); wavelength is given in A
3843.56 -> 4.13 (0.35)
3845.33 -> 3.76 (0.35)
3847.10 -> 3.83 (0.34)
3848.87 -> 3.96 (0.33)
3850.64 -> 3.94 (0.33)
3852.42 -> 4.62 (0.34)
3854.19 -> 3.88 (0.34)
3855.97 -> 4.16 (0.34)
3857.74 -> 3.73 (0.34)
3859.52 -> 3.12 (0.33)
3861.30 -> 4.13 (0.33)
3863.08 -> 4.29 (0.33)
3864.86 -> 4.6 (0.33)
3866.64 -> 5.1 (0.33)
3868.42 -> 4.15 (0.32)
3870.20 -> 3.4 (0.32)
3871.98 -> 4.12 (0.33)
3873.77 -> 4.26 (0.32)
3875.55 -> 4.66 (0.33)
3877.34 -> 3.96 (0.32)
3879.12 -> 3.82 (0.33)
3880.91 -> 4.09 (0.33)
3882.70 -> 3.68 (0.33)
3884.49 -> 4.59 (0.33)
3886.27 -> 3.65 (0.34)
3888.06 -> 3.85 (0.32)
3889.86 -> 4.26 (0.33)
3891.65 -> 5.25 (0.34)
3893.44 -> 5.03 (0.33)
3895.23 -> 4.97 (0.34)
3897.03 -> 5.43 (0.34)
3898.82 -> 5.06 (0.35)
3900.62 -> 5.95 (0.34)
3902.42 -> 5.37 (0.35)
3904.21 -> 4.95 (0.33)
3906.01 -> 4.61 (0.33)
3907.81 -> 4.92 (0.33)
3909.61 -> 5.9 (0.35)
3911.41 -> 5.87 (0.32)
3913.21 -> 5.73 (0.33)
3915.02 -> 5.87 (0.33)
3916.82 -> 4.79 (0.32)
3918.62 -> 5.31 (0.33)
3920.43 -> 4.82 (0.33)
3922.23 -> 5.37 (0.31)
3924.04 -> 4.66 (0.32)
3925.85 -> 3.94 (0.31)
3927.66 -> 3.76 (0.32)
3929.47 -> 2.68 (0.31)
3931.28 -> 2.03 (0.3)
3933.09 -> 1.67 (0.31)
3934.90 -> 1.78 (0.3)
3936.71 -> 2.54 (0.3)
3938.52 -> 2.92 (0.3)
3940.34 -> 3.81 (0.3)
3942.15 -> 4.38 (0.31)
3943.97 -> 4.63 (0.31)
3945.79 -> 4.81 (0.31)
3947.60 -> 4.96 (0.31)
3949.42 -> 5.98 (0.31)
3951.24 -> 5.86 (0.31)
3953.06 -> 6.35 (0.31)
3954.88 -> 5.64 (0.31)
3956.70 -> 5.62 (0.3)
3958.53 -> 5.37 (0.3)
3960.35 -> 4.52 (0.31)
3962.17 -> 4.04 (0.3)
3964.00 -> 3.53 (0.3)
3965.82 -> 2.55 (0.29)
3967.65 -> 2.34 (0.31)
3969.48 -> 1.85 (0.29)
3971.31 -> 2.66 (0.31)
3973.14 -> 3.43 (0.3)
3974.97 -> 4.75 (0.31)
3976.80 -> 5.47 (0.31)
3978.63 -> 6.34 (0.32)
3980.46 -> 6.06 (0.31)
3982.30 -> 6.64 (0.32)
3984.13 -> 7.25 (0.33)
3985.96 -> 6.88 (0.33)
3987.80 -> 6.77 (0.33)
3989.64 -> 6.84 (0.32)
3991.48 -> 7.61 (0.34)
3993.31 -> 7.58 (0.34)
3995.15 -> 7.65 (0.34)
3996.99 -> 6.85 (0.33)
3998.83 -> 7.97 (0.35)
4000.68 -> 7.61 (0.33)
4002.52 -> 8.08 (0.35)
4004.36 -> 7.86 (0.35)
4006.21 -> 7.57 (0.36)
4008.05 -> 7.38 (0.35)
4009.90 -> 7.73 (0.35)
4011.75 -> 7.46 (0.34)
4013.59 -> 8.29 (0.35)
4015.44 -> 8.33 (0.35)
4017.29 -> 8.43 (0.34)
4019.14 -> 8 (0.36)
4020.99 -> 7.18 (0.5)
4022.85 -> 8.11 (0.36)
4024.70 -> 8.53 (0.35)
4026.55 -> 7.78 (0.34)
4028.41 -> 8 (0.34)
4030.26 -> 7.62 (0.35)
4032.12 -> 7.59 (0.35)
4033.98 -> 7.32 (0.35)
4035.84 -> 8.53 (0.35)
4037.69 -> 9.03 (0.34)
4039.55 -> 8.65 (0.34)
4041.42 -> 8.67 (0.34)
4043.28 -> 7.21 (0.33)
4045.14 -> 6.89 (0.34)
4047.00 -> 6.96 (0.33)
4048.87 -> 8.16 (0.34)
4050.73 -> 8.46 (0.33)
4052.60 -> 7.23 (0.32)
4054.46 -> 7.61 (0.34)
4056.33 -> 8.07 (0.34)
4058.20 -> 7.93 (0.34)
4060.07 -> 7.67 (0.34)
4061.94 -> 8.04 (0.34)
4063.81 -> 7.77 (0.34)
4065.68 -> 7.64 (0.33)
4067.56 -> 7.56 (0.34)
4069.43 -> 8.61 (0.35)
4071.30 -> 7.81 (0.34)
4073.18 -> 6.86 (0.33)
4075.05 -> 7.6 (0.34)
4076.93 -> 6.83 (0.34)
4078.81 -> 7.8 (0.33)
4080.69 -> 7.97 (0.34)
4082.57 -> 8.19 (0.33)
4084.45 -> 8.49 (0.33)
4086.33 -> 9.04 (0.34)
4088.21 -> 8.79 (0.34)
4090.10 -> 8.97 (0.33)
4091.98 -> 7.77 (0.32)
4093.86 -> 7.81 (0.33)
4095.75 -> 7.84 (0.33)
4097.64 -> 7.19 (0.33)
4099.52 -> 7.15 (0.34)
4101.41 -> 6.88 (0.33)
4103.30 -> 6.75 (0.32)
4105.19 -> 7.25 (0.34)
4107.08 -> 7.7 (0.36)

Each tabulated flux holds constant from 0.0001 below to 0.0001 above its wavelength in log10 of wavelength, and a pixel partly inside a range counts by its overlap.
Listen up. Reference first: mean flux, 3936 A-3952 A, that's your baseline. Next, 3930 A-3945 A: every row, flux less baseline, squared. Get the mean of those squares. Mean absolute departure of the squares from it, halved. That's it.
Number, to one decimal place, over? 1.3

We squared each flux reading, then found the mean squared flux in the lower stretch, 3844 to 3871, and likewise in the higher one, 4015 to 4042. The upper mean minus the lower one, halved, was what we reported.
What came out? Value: 25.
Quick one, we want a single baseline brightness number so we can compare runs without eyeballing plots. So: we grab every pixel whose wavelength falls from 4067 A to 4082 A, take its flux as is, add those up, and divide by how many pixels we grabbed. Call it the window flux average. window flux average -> 7.6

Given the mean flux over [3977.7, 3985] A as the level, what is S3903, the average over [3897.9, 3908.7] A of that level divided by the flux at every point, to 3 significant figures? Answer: 1.29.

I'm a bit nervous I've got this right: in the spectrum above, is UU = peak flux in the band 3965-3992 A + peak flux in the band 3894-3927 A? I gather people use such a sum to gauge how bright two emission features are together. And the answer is 13.6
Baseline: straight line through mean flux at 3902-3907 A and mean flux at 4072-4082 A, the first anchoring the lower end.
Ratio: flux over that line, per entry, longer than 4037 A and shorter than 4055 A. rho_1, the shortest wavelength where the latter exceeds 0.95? 4037.69 A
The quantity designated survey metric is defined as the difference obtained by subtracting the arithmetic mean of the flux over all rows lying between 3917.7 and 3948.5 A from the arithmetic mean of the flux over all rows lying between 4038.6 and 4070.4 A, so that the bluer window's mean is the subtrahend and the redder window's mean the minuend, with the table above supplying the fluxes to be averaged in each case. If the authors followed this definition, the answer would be 4.1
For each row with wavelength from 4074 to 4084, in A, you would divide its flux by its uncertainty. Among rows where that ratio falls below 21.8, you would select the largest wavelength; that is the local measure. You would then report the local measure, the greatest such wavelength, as 4076.93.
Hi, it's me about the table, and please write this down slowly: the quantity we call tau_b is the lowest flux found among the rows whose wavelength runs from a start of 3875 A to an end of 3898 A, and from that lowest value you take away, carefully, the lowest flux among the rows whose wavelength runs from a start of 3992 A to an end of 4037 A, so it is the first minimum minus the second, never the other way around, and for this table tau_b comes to -3.2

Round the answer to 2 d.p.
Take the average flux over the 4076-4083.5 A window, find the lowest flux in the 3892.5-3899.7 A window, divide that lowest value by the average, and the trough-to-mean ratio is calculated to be 0.65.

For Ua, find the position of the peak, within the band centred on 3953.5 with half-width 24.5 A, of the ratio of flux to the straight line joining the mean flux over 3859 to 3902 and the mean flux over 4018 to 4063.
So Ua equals 3953.06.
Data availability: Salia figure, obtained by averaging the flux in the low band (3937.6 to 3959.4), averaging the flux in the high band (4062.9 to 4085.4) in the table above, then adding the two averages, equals 12.8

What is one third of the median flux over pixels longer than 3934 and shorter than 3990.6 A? 1.60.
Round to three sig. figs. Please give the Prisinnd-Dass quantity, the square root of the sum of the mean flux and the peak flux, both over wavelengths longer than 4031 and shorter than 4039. 4.14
